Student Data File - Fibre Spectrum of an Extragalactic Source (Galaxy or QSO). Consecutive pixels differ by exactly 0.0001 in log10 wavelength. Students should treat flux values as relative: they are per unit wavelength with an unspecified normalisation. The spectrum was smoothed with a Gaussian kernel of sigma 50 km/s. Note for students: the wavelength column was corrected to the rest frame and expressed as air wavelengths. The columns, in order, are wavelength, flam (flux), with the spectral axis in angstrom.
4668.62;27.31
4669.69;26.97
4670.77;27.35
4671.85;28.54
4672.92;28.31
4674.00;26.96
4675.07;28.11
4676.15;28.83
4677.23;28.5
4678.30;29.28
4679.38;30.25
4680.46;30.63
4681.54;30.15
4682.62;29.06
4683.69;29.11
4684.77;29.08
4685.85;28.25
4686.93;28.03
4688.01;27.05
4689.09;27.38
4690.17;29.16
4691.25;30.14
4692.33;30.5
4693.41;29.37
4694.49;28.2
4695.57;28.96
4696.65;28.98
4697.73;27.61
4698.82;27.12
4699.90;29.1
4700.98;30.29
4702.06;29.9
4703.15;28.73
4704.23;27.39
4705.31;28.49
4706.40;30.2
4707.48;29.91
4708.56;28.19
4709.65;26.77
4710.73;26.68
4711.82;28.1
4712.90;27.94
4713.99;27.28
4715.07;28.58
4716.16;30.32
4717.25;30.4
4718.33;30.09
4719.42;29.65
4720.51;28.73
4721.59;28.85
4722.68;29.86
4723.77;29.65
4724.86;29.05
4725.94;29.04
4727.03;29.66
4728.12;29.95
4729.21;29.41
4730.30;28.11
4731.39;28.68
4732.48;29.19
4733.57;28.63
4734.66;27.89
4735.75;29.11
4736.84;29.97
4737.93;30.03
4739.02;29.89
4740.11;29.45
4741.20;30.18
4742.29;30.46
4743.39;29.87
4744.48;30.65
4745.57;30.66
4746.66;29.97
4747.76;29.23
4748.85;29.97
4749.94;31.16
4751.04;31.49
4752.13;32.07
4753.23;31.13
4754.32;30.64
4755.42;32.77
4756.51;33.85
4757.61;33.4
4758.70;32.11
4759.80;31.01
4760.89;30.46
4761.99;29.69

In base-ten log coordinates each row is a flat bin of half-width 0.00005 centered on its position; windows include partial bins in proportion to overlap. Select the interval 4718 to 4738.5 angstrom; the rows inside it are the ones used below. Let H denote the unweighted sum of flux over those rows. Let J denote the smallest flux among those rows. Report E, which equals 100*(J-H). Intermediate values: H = 556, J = 27.89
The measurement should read -52766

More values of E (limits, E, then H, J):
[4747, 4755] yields -18646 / 216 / 29.23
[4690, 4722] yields -83895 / 866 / 26.68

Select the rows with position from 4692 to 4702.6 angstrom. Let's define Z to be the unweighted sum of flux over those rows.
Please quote 290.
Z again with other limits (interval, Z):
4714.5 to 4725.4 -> 295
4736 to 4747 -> 301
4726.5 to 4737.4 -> 291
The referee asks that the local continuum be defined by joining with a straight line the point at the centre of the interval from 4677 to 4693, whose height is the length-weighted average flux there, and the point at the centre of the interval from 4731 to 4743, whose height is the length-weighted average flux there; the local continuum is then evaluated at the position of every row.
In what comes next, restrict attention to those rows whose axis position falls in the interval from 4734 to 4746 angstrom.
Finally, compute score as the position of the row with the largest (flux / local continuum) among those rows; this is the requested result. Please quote 4745.57 angstrom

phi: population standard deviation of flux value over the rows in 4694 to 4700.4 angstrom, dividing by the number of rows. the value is 0.8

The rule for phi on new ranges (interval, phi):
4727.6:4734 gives 0.6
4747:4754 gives 1.0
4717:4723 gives 0.6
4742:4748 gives 0.5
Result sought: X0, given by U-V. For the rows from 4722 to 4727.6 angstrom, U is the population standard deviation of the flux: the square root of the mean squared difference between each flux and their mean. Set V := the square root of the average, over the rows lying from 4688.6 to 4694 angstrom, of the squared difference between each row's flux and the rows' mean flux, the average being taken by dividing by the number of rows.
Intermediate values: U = 0.3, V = 1.08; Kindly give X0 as -0.7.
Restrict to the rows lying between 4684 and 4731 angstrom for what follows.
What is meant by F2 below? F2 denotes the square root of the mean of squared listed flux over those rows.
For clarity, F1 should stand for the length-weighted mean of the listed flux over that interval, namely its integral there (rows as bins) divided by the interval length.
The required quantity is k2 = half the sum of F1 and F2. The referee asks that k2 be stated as 28.8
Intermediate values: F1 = 28.8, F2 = 28.9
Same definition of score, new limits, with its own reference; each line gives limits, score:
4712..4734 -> 4717.25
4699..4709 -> 4700.98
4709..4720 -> 4717.25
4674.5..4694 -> 4680.46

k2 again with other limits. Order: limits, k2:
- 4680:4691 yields 28.8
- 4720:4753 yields 29.7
